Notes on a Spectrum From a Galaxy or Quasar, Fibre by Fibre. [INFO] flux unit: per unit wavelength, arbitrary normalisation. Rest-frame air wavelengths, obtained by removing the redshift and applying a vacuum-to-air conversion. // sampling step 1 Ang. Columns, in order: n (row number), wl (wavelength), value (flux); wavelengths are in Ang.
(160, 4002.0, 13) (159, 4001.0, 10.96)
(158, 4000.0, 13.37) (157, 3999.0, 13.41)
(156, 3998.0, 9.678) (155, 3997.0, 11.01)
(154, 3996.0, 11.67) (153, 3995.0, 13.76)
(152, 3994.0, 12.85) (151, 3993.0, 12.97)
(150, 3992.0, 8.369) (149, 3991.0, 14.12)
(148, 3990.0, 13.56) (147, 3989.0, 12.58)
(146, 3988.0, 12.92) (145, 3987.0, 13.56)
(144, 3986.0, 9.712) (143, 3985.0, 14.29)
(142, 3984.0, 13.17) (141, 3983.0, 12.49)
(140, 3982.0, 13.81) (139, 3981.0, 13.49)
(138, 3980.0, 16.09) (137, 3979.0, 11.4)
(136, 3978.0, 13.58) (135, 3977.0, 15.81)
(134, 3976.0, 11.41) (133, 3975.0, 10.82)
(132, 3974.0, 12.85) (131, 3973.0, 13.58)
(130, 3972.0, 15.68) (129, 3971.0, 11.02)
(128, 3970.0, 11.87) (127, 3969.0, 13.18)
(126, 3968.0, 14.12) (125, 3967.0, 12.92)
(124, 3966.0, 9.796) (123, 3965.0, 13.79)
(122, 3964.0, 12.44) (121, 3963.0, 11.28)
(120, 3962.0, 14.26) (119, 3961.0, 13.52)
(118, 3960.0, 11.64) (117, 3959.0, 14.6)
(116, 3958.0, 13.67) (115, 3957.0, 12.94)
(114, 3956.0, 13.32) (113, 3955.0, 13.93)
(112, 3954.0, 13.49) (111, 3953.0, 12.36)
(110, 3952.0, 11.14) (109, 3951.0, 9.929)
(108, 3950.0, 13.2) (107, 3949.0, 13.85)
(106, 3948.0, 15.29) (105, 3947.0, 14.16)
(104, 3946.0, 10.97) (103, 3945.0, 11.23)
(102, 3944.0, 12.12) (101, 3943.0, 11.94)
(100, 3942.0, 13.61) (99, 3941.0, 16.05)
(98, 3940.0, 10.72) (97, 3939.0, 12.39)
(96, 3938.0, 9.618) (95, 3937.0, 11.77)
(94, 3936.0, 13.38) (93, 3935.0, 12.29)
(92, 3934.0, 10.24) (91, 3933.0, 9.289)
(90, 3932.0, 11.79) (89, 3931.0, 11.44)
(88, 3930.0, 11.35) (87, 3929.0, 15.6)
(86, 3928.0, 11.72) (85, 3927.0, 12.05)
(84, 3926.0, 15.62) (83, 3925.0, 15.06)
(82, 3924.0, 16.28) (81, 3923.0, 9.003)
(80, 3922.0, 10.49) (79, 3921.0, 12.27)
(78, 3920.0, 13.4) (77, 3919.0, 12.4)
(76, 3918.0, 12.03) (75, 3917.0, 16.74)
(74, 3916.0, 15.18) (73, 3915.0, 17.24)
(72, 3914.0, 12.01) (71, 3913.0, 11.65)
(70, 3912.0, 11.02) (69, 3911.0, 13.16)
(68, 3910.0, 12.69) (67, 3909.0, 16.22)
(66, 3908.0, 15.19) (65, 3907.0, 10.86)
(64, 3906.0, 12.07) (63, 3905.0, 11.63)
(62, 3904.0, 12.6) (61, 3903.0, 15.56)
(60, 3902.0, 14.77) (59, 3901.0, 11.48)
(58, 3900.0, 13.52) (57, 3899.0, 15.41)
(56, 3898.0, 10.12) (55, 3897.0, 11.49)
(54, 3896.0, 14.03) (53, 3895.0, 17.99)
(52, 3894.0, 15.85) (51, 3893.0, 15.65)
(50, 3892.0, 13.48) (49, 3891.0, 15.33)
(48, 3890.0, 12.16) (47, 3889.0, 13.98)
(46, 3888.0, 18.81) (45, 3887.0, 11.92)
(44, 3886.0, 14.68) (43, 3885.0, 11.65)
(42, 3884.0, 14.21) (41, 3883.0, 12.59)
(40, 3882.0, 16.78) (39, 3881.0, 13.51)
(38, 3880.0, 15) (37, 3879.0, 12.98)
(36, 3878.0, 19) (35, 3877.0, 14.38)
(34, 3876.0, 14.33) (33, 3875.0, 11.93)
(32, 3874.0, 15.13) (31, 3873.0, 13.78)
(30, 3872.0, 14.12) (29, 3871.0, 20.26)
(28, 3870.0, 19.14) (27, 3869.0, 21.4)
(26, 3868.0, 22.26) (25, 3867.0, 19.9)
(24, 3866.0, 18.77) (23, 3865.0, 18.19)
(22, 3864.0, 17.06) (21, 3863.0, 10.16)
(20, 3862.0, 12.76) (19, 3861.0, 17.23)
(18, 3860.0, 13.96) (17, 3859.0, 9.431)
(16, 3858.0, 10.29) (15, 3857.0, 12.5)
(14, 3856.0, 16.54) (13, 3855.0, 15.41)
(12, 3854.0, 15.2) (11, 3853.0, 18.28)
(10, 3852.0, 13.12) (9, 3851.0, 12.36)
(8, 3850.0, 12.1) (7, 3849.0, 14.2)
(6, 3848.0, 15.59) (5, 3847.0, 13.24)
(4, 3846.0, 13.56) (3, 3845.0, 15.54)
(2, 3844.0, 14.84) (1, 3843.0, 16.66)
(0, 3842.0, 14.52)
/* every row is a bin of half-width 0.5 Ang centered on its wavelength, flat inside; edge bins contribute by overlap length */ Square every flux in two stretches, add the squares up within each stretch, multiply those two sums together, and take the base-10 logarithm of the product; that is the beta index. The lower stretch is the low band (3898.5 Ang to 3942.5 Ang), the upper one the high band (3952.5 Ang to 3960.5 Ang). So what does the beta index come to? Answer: 7.0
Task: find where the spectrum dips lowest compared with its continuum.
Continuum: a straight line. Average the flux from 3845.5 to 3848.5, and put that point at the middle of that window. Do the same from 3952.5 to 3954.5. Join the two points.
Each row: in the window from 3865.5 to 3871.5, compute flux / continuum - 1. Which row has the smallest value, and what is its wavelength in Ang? 3866.0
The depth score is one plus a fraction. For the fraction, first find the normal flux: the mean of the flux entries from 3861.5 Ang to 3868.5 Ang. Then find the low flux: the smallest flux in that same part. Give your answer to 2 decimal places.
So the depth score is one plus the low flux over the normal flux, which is 1.60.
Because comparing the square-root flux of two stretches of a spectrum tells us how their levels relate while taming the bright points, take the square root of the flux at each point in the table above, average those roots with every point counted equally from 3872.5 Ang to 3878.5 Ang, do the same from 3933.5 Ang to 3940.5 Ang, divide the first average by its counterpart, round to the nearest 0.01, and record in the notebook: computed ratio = 1.13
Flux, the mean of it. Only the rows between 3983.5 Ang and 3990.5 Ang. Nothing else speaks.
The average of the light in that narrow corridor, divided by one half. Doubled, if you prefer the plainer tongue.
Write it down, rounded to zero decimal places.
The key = 26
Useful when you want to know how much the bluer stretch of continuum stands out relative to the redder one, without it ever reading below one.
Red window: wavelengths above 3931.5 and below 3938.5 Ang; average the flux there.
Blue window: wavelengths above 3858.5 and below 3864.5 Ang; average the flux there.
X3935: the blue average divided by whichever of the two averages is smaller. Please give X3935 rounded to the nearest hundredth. 1.20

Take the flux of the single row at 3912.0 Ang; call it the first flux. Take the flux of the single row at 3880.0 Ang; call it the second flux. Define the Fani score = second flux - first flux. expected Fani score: 4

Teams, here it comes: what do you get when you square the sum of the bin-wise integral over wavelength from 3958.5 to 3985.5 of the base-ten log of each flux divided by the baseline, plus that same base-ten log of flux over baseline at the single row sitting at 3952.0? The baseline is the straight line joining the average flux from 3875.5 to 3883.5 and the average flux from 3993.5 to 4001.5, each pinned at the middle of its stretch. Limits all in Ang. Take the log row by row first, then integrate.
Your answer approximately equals 0.04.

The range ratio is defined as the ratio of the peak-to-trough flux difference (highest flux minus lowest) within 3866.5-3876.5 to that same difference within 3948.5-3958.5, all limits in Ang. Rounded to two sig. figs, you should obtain 2.6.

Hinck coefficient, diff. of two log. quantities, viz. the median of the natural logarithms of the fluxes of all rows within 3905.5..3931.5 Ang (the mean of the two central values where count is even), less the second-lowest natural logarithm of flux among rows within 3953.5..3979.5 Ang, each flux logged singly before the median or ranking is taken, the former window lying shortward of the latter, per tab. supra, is 0.13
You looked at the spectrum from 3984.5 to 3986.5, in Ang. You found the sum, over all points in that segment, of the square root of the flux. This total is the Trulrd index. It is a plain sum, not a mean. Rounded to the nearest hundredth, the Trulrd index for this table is 6.90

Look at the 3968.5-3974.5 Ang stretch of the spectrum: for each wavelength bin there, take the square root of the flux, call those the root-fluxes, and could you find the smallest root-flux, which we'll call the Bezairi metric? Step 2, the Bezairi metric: 3.32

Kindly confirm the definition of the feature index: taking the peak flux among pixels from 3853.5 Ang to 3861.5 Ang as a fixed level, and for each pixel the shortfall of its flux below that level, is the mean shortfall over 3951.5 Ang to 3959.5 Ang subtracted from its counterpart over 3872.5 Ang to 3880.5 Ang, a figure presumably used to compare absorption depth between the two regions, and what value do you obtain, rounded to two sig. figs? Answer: -1.4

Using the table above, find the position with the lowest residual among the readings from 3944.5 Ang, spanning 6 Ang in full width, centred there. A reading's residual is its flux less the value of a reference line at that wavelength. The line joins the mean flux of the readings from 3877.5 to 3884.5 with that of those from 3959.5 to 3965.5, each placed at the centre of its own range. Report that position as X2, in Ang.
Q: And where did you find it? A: 3946.0 Ang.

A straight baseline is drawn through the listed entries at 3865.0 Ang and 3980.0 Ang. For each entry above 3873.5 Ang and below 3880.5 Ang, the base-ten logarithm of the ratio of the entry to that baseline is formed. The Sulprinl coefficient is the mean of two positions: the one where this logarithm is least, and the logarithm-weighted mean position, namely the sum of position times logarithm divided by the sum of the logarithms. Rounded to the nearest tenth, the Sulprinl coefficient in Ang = 3875.8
